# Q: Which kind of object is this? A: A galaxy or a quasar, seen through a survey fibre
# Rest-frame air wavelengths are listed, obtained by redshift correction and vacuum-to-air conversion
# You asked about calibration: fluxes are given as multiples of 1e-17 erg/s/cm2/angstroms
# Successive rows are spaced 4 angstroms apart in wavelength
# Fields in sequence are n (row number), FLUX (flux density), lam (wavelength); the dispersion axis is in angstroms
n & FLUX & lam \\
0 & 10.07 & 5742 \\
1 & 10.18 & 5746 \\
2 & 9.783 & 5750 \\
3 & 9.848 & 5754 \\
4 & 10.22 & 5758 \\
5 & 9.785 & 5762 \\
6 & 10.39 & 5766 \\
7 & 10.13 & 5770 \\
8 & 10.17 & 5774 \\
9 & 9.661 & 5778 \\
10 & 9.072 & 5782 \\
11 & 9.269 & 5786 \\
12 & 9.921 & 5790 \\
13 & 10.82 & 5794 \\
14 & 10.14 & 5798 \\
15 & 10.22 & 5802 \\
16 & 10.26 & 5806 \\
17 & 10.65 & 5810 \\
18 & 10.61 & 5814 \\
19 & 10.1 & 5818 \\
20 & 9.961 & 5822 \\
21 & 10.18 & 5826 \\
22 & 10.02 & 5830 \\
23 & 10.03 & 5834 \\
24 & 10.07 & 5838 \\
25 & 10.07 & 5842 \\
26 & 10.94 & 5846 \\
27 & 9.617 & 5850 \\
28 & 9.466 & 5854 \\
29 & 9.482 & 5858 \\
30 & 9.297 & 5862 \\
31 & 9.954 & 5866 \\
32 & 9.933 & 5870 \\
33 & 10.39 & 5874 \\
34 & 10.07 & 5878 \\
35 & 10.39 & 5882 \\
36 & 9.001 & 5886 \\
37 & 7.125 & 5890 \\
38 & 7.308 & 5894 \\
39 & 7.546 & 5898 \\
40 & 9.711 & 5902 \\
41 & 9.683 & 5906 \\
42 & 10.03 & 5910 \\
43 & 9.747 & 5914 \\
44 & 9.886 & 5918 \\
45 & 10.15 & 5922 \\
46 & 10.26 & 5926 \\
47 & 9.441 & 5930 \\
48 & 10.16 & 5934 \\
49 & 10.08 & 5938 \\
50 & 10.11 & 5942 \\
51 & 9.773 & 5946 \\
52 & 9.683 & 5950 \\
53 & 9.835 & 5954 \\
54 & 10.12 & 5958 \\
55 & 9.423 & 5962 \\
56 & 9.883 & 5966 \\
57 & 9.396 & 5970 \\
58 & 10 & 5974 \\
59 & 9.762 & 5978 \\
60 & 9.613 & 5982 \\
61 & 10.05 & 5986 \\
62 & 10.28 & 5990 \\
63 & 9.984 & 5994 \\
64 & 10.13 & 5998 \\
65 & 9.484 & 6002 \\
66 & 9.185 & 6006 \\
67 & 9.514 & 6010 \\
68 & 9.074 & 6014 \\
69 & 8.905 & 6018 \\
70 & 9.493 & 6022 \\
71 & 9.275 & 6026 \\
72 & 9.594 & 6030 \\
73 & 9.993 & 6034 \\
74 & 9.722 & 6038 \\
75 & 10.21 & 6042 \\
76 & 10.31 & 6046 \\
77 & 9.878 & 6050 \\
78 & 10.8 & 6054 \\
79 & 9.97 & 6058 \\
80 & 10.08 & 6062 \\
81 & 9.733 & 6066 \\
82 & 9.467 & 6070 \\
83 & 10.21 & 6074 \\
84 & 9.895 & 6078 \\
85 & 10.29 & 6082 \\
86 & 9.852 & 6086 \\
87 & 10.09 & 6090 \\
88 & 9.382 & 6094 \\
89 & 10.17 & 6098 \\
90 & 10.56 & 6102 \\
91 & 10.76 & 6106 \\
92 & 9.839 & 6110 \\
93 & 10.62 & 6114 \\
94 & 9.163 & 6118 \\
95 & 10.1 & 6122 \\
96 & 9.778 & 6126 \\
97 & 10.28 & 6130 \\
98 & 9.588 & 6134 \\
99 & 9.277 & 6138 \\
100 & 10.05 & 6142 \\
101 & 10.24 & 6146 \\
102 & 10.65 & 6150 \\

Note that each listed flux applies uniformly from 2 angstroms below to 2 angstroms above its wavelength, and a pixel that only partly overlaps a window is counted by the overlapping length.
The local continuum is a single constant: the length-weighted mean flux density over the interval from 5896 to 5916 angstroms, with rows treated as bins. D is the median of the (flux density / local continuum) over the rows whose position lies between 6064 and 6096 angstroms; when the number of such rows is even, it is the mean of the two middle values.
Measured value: 1.057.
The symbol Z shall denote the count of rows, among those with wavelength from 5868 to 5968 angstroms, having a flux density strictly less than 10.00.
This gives 15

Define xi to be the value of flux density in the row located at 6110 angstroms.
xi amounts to 9.839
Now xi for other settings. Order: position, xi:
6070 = 9.467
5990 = 10.28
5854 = 9.466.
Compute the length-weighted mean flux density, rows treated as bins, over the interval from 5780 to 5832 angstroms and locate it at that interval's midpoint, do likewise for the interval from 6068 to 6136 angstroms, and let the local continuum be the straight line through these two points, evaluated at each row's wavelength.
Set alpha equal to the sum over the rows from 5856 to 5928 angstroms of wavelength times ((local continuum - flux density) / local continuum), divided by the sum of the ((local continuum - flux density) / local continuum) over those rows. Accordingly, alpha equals 5890.1 angstroms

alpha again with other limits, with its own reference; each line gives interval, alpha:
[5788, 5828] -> 5805.8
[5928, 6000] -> 5957.3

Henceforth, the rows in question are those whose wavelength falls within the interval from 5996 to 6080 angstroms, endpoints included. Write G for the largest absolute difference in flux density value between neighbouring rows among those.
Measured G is 0.92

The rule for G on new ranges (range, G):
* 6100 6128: 1.46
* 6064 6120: 1.46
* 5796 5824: 0.51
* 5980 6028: 0.65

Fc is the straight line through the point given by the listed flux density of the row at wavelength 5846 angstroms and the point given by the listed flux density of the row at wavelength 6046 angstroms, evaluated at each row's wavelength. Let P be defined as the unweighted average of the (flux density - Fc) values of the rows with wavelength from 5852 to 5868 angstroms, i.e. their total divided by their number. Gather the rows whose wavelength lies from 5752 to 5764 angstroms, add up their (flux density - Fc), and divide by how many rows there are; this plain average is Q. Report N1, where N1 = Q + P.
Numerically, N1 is -2.61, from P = -1.35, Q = -1.3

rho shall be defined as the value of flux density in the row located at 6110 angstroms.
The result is 9.839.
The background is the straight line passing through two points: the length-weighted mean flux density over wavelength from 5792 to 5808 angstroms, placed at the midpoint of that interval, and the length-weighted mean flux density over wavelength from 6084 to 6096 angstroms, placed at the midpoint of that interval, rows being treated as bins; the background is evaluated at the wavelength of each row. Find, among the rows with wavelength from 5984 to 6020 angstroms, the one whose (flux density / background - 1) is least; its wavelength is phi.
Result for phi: 6018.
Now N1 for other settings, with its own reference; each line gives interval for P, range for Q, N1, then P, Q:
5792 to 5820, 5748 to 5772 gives -1.85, -0.67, -1.2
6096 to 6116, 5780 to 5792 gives -1.44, 0.27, -1.7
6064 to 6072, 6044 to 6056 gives -0.61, -0.64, 0.0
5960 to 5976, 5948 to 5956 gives -1.73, -0.88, -0.8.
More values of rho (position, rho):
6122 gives 10.1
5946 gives 9.773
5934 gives 10.16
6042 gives 10.21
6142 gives 10.05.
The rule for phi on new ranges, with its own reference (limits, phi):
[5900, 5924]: 5906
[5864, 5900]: 5890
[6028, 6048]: 6030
